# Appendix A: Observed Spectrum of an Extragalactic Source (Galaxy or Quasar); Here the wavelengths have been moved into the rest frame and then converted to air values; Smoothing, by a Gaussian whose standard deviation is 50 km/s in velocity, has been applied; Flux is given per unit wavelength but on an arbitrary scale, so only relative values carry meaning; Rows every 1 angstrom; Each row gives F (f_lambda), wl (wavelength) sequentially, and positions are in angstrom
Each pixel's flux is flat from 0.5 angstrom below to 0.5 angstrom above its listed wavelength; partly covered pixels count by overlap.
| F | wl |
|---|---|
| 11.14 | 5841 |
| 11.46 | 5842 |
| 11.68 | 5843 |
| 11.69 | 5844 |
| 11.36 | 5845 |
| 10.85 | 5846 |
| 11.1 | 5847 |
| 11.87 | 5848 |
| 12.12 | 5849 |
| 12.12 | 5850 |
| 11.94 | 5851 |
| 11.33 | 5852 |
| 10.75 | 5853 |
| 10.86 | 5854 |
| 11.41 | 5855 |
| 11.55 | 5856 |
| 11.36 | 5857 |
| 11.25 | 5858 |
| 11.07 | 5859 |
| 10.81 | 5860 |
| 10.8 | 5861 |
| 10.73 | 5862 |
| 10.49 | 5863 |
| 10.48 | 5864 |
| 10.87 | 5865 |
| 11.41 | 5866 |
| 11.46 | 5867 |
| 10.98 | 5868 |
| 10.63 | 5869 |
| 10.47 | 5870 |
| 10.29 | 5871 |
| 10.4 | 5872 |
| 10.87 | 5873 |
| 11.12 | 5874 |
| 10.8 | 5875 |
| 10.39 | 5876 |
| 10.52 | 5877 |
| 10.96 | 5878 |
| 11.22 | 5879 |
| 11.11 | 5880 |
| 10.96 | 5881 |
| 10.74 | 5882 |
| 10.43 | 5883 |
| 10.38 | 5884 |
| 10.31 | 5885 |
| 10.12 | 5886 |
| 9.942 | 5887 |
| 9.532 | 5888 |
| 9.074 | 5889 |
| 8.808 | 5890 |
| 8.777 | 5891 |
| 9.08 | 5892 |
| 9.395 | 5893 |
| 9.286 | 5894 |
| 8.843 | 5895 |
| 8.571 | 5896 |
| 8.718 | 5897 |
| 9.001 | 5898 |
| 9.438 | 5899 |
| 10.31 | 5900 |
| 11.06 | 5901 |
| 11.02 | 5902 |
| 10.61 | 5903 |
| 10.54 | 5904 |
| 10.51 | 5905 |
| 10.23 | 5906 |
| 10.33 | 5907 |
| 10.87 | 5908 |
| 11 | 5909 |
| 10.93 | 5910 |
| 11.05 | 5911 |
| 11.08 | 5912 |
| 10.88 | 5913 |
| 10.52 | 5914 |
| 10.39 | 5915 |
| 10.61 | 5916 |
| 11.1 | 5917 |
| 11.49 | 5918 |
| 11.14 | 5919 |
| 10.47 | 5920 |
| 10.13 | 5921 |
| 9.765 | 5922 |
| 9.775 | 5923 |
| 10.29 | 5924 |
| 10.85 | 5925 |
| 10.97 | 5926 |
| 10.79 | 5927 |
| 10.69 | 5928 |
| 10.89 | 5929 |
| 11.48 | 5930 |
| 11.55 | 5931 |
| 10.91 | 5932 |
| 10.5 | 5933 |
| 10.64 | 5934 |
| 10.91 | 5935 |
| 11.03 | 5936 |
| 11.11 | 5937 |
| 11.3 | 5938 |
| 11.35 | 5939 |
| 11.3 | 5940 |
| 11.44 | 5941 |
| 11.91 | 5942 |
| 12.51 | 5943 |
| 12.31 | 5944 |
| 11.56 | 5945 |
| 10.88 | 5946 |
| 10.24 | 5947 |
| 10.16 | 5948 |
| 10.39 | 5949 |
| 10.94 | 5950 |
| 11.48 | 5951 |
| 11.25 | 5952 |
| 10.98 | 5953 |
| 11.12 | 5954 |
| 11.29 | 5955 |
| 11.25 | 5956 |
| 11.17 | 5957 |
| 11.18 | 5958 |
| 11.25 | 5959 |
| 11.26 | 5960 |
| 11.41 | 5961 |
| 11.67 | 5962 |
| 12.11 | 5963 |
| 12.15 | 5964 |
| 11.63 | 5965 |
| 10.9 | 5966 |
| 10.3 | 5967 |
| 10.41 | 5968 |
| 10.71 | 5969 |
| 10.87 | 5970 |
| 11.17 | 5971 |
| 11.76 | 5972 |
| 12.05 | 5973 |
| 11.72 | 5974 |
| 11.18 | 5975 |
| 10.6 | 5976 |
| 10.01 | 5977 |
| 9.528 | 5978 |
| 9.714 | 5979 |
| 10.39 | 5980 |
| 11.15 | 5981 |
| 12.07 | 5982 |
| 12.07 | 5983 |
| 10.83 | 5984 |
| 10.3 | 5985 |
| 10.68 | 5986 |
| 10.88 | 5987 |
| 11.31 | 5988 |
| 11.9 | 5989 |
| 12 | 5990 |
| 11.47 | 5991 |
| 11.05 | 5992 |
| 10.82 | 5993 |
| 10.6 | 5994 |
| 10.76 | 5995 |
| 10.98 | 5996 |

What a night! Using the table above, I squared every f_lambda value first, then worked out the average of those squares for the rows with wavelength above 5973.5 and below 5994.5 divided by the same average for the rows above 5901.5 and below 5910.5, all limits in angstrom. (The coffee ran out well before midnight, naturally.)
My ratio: 1.06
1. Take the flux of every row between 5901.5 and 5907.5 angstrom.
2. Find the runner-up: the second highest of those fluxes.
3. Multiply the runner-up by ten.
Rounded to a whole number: 106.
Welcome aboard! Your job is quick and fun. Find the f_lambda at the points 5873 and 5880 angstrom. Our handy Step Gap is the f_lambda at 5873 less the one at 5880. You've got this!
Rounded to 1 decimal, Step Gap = -0.2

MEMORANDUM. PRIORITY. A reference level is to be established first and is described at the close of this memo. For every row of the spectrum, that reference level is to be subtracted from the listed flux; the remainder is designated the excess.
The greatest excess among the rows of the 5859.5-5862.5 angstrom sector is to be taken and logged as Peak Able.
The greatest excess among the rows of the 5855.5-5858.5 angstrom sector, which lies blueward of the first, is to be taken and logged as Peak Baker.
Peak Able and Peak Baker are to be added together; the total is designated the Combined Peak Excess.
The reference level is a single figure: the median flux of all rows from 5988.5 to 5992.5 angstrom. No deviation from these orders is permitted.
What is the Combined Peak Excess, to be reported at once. -1.0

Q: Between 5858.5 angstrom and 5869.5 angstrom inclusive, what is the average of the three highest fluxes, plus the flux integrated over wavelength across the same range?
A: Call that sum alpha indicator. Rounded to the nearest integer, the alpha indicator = 131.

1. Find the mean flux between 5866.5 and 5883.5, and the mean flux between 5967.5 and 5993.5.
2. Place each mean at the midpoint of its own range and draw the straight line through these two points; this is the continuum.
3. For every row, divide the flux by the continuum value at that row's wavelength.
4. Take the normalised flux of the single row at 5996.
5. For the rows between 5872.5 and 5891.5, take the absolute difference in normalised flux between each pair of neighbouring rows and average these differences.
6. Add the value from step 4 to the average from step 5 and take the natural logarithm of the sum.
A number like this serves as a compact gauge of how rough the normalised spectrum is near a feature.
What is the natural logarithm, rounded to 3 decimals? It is 0.015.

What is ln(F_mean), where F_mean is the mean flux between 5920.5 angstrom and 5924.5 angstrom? 2.30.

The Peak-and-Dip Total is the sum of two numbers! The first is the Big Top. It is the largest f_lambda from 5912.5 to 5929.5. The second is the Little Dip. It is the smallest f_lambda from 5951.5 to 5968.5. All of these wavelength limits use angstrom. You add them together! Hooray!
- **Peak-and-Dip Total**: 21.8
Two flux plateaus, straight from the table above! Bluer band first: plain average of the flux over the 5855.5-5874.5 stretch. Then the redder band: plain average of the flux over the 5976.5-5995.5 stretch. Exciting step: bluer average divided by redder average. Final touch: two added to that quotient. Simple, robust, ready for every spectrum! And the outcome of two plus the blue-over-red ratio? 3.00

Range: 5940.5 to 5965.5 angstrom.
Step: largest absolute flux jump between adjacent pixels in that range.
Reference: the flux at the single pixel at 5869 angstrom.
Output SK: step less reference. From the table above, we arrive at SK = -9.9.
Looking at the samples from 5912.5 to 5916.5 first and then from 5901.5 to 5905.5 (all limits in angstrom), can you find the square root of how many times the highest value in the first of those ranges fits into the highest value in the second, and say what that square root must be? 1.01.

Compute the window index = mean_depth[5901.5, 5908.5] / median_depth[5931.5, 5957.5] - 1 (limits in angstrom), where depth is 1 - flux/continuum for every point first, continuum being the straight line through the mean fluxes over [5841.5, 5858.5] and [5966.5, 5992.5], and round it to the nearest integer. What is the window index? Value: -13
